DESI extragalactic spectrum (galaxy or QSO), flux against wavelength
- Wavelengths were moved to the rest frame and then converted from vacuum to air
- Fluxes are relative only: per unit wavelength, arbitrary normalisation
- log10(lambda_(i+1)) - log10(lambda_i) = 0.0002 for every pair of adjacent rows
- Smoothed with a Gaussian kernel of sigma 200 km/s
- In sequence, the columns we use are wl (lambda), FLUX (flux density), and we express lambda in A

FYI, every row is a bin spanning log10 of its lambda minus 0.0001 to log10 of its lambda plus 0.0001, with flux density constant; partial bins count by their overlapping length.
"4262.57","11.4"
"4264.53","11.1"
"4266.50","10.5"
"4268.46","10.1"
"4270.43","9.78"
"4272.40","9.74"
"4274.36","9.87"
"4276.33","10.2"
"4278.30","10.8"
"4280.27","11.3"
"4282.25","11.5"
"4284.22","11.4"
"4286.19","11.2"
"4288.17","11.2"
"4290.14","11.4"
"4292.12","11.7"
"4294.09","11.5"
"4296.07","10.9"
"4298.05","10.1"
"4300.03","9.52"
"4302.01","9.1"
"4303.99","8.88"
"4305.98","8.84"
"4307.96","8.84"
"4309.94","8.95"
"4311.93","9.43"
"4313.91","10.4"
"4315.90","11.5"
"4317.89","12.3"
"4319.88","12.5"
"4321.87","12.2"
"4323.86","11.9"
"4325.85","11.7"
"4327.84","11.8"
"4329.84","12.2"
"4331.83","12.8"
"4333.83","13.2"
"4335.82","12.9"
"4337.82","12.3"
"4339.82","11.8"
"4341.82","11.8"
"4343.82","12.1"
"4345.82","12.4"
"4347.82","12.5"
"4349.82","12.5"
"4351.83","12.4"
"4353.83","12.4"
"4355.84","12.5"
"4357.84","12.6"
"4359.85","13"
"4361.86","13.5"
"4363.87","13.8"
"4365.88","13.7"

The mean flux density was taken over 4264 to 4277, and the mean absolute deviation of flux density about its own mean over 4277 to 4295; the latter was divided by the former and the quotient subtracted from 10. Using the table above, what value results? 9.982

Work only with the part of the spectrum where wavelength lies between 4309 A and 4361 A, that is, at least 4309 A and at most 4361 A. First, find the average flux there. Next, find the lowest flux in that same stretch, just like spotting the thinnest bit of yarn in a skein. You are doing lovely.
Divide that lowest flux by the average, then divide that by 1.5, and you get 0.50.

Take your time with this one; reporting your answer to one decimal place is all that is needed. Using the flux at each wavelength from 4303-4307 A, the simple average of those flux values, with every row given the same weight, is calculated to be 8.9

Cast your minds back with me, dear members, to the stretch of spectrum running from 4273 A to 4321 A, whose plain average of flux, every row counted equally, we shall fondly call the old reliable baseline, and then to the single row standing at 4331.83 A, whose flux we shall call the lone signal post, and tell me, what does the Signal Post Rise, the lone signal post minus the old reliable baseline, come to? 2.2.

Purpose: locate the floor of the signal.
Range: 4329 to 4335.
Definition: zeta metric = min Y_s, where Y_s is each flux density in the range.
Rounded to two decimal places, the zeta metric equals 12.20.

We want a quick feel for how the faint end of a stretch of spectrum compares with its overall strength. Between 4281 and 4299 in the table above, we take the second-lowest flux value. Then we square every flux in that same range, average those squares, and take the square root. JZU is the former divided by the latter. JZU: 0.971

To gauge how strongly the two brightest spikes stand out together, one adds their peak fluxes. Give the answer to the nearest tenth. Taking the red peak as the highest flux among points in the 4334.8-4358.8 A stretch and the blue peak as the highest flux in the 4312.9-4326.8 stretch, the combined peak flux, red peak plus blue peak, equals 25.4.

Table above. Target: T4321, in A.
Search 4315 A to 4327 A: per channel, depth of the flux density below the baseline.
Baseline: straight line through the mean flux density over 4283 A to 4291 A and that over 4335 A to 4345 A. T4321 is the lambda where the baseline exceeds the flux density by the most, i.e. 4315.90 A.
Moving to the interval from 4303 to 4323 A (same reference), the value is 4307.96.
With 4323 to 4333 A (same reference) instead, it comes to 4325.85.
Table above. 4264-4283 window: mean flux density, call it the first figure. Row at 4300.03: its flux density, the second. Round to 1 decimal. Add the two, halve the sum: 10.0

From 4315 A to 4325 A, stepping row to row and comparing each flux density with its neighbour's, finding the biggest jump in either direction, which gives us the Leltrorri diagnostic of 0.80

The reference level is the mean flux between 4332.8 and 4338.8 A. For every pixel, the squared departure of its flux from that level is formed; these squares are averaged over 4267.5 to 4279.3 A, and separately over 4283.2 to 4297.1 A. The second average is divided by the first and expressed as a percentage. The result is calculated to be 30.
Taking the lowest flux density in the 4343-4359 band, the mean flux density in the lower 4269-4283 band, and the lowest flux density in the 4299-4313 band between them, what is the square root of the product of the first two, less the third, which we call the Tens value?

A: 2.4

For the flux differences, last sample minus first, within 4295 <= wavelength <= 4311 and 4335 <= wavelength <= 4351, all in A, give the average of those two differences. -1.2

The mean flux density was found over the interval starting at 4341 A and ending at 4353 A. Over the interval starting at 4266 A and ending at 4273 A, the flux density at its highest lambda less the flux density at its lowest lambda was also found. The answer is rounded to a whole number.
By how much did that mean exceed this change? 13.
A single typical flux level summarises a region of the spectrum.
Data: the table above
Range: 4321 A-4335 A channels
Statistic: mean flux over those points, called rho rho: 12.3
